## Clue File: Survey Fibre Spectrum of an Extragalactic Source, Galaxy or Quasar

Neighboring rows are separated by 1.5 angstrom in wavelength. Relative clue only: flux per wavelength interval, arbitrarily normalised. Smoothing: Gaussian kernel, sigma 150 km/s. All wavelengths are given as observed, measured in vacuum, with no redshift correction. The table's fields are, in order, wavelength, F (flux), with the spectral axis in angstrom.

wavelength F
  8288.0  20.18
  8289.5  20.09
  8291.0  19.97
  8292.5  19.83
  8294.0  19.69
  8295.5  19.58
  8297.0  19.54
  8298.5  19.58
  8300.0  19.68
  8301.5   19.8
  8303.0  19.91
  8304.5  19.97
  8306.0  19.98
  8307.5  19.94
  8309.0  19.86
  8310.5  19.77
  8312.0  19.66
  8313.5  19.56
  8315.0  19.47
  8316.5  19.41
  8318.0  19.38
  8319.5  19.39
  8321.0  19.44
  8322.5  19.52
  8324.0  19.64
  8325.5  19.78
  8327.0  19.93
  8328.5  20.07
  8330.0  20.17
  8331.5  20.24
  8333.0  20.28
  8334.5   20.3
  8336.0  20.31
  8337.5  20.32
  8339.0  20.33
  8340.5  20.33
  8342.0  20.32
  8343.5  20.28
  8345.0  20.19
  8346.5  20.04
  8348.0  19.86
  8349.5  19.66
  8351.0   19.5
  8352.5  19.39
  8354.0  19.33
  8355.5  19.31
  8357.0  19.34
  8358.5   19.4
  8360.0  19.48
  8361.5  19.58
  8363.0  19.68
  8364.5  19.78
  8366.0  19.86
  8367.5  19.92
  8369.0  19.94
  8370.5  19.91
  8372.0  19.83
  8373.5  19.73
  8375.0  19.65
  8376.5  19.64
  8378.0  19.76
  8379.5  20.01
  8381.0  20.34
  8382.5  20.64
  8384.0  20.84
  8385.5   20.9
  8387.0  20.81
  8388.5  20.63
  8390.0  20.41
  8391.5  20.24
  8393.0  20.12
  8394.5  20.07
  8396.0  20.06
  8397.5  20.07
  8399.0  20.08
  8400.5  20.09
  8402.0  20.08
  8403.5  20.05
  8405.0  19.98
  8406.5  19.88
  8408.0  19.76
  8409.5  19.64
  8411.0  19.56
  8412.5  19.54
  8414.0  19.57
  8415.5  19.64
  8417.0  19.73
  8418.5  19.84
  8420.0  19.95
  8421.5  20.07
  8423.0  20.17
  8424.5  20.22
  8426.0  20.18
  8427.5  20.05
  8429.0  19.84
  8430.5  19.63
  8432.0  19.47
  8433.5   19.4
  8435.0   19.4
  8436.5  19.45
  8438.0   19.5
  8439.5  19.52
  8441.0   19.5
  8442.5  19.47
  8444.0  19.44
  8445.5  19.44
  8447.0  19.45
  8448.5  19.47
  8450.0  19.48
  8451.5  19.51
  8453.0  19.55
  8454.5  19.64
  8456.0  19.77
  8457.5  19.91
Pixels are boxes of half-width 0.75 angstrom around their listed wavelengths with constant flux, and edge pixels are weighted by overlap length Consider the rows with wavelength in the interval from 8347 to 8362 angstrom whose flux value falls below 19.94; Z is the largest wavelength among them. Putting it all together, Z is 8361.5 angstrom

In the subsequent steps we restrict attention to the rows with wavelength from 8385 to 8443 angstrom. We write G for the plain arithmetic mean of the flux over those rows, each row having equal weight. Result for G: 19.9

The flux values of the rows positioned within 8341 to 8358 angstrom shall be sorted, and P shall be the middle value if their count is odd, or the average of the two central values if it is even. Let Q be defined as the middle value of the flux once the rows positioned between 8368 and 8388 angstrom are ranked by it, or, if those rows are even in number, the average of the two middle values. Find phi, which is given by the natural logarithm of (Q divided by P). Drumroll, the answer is 0.014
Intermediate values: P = 19.7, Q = 19.9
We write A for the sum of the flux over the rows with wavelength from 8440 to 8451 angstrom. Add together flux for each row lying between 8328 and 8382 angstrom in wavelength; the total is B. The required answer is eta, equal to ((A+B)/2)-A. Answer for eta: 290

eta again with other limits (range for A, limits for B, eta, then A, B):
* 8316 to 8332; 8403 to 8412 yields -49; 217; 119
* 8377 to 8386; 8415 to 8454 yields 194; 122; 511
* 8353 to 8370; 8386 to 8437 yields 231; 216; 678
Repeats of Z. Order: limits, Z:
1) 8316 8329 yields 8327.0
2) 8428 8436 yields 8435.0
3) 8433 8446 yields 8445.5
